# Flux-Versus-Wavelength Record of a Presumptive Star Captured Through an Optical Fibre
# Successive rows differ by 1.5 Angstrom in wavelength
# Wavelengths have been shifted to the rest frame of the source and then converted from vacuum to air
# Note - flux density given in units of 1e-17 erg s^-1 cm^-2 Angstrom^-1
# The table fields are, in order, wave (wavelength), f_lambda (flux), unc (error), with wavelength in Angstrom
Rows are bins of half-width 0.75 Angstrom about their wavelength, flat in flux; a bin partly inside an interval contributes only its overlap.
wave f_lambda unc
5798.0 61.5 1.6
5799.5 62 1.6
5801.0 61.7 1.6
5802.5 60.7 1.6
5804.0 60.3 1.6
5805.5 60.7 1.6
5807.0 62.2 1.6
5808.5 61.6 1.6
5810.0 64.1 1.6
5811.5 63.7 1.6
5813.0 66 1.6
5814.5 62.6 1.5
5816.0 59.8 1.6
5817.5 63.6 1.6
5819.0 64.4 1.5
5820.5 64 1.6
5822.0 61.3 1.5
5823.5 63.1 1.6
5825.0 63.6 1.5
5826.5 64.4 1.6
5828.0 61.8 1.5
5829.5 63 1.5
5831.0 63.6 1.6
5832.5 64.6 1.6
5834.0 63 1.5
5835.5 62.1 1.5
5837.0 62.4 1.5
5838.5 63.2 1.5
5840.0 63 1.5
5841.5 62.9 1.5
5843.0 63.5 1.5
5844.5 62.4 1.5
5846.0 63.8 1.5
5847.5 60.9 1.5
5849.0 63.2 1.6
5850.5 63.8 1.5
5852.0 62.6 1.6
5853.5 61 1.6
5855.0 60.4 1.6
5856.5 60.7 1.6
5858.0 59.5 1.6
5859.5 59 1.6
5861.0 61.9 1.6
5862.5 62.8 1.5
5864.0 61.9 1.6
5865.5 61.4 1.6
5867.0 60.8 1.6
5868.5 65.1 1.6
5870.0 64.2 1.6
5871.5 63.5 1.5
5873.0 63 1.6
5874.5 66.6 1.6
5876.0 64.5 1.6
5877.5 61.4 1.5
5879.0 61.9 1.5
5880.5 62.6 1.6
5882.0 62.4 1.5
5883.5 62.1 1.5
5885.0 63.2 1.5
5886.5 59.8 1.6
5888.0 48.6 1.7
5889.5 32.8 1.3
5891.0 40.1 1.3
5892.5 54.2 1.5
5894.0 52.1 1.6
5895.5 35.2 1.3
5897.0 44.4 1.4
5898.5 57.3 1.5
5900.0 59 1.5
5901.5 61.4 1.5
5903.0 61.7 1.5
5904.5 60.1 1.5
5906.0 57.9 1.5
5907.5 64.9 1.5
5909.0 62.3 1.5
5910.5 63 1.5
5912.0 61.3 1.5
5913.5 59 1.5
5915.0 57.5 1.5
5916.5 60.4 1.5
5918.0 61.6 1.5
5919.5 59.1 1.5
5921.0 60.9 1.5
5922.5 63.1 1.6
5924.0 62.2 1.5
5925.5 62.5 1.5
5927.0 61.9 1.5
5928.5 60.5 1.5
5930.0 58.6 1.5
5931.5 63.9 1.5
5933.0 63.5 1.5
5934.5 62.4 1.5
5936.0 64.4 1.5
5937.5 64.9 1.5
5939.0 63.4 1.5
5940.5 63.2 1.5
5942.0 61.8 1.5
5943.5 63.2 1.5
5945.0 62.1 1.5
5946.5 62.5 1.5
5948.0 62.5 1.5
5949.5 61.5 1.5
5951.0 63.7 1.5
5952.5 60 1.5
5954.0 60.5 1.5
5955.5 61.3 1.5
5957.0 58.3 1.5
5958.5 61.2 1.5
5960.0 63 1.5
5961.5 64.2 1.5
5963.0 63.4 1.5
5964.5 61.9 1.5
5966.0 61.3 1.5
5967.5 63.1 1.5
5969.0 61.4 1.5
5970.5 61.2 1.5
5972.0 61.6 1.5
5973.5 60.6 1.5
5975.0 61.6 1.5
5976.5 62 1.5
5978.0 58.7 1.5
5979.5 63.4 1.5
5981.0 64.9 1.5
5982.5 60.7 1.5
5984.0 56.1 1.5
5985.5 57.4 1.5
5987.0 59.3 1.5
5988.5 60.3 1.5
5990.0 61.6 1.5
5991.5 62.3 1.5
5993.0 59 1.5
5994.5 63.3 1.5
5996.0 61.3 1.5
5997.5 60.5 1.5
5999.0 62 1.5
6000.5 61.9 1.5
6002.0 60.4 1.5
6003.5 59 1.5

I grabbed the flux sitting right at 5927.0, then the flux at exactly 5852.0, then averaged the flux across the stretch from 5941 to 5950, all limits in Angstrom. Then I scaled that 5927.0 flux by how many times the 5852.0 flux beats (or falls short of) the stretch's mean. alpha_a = 62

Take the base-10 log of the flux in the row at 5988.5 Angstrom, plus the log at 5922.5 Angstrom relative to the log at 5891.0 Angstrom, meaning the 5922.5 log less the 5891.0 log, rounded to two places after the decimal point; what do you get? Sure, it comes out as 1.98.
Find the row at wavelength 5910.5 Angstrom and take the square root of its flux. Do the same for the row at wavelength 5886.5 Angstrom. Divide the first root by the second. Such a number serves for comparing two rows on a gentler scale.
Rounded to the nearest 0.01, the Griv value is 1.03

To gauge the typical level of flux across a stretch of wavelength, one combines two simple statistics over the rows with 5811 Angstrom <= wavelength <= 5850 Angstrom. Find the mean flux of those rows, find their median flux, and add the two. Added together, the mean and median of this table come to 126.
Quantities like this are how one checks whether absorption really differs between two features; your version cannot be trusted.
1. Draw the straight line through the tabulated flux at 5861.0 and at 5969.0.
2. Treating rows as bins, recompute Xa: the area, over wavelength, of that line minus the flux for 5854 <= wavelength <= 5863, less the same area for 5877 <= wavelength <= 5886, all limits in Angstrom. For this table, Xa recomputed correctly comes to 15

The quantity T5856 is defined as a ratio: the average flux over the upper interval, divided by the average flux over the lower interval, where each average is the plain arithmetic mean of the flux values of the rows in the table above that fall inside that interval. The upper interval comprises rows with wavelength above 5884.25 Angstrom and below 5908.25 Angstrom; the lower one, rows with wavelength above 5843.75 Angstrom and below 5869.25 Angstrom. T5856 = 0.86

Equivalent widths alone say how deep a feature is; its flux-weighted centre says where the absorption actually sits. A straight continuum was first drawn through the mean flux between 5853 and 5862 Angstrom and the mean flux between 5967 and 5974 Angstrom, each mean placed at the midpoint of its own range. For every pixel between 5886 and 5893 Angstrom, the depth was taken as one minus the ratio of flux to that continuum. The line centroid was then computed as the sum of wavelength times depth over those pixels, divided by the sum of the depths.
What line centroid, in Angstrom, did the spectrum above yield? 5889.9 Angstrom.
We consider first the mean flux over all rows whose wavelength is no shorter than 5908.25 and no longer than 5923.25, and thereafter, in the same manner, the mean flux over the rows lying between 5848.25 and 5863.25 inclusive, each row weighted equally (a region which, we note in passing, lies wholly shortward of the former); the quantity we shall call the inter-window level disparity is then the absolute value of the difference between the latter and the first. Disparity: 1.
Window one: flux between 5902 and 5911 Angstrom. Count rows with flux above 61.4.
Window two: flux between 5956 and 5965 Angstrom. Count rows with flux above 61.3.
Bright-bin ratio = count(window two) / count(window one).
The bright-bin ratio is 1.0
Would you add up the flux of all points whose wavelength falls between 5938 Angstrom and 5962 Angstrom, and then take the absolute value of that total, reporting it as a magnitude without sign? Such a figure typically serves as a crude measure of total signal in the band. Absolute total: 992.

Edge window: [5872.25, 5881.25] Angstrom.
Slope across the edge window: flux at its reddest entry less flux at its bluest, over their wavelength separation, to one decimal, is -0.1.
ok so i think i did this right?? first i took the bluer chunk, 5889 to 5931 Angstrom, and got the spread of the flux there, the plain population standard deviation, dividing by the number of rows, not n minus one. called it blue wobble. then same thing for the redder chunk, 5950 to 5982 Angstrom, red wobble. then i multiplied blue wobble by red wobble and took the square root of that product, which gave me 3.7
